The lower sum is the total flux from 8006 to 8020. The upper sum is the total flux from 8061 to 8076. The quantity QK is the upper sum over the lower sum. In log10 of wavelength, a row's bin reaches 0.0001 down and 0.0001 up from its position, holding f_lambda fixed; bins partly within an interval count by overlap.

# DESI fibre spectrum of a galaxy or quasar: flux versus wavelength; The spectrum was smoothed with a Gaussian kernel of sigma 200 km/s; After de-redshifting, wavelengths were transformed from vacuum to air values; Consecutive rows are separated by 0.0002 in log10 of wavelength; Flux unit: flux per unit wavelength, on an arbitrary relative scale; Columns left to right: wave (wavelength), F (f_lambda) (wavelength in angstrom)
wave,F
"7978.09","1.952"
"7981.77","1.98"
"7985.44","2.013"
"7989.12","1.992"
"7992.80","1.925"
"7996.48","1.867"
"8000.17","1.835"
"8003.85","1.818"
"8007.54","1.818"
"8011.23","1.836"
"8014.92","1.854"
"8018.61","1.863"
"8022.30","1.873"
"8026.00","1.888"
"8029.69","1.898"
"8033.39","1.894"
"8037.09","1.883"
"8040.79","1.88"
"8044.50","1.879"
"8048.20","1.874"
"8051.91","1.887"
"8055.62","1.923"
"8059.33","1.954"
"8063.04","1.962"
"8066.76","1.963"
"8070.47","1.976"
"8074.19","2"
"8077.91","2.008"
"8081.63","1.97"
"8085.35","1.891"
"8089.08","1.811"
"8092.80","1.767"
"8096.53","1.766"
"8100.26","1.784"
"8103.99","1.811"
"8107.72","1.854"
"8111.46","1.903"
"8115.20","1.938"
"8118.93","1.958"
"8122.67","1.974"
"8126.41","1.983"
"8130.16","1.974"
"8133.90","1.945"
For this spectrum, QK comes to 1.1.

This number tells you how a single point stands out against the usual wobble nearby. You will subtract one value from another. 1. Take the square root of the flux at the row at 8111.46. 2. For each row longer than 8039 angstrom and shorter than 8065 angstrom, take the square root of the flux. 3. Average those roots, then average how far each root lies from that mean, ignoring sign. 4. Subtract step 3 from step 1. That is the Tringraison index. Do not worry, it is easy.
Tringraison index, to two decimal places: 1.37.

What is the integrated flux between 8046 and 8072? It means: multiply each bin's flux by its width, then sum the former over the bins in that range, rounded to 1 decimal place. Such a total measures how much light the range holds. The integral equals 50.3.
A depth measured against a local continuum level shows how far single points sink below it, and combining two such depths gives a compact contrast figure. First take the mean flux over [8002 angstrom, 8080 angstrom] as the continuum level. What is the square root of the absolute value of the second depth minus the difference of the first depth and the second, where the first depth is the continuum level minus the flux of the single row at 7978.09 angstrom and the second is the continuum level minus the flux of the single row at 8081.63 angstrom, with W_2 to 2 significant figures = 0.29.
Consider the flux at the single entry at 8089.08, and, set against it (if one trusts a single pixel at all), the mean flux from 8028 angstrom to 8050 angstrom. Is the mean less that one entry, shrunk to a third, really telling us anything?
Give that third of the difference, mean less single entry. 0.025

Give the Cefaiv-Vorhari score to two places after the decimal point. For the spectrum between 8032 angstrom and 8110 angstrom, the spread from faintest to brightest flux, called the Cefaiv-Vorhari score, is 0.24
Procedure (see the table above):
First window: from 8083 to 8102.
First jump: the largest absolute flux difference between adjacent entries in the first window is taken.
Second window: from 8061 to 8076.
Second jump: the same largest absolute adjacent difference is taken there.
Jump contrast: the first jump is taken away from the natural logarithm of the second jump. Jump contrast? -3.81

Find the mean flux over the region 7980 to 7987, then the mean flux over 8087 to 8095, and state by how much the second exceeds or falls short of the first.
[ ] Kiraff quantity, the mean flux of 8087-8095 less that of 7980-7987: -0.21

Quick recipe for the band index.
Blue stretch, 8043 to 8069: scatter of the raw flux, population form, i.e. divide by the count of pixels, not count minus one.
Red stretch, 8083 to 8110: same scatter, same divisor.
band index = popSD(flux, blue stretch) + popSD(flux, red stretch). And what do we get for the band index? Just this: 0.080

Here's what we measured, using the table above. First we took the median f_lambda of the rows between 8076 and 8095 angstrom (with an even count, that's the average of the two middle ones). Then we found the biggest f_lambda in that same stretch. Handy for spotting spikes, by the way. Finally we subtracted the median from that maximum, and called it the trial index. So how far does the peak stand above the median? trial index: 0.12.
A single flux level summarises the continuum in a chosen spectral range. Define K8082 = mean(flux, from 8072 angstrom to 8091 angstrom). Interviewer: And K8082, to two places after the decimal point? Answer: 1.94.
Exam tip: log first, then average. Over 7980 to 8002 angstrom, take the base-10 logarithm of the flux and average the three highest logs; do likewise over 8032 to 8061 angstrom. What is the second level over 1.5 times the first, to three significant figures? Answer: 0.631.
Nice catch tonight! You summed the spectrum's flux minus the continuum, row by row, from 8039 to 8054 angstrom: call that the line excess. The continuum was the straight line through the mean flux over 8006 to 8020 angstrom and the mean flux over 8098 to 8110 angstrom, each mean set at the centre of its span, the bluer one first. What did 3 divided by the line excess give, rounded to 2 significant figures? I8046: 16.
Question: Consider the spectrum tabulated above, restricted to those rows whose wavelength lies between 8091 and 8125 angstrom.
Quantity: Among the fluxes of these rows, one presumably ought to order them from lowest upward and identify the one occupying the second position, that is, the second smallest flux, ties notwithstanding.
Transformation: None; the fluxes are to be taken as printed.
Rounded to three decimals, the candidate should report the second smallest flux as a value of 1.767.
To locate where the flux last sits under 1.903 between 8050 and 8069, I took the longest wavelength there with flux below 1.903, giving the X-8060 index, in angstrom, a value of 8051.91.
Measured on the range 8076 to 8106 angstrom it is 8103.99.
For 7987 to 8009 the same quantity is 8007.54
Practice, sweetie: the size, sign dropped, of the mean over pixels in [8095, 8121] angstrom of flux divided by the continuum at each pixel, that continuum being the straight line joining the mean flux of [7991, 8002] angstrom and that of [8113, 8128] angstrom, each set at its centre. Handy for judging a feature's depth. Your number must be 0.95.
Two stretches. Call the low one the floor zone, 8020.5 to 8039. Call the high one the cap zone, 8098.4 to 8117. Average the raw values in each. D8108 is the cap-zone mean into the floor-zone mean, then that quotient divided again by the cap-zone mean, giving 0.547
